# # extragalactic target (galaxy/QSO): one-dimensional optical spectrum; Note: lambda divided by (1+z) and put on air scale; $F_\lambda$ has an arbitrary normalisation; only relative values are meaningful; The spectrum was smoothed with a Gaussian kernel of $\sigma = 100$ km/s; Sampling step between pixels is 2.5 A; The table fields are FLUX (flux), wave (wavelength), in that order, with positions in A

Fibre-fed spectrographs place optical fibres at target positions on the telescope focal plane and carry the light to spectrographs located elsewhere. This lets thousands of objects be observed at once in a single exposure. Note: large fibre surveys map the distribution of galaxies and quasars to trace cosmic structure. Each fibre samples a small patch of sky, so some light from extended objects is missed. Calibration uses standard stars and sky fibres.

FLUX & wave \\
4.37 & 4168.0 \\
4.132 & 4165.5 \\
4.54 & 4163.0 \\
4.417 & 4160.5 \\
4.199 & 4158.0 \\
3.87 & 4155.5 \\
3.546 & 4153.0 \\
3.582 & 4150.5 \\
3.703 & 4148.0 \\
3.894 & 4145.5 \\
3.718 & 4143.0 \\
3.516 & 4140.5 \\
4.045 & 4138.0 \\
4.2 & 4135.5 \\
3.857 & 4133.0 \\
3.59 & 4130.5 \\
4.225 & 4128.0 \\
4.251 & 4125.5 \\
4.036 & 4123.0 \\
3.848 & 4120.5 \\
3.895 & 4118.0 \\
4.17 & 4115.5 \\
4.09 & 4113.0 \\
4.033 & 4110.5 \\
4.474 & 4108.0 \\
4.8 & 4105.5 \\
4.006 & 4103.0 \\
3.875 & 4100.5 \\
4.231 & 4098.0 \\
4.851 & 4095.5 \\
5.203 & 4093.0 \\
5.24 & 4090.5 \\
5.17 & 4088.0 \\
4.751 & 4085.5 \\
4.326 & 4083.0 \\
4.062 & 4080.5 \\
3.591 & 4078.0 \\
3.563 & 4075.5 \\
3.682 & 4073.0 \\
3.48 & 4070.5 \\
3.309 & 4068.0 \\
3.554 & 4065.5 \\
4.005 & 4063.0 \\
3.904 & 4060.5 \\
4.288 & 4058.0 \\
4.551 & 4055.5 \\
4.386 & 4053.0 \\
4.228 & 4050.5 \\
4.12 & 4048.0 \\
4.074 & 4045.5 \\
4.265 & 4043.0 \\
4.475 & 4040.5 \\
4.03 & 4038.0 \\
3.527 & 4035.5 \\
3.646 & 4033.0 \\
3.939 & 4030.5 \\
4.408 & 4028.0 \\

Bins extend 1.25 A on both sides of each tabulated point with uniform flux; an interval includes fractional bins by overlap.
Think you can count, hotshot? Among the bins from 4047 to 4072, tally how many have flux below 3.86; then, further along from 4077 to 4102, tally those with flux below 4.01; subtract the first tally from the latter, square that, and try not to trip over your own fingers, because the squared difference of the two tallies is 1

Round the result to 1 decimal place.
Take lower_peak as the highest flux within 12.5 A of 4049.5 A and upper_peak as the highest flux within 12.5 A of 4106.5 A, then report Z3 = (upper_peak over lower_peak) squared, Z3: 1.1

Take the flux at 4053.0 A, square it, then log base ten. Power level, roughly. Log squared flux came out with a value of 1.28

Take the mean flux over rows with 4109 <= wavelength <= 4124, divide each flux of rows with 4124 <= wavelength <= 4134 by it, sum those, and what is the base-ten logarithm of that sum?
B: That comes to 0.60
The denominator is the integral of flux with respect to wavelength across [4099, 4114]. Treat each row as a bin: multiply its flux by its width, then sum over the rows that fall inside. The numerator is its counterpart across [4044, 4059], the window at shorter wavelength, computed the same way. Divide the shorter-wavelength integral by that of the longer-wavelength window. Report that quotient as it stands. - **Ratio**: 1.01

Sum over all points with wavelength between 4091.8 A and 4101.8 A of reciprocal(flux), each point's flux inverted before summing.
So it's 0.89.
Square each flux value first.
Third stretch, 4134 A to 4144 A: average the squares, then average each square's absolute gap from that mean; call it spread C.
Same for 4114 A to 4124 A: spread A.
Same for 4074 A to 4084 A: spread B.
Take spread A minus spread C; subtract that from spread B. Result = 3.4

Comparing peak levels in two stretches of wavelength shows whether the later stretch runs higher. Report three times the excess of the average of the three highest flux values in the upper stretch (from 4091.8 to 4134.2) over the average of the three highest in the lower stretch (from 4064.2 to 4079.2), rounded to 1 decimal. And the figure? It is 4.0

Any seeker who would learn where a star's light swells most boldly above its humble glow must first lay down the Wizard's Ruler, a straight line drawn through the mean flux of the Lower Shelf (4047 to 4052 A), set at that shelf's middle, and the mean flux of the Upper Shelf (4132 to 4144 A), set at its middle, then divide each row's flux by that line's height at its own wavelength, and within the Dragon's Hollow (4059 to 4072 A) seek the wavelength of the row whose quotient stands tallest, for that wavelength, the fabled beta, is 4063.0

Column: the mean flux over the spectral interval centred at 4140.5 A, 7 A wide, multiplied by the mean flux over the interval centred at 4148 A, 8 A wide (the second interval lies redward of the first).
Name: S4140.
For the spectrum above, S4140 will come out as 14.0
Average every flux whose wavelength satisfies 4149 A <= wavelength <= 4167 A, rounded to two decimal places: 4.04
